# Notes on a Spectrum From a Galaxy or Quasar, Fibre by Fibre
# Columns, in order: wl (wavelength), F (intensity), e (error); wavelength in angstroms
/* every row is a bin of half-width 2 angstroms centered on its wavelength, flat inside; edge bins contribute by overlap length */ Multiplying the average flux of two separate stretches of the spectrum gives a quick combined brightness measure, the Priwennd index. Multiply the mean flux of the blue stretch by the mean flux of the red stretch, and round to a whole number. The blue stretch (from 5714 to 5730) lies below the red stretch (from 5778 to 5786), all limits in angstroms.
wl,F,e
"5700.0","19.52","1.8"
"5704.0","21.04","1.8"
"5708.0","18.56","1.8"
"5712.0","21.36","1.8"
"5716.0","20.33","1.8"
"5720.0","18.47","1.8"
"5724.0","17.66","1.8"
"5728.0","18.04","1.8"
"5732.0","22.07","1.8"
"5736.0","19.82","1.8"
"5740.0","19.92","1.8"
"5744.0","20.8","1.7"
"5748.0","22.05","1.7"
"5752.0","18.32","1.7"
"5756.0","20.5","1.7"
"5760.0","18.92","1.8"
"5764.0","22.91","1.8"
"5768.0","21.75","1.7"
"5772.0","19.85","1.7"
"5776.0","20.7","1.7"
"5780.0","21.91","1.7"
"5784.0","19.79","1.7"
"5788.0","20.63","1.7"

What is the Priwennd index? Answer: 388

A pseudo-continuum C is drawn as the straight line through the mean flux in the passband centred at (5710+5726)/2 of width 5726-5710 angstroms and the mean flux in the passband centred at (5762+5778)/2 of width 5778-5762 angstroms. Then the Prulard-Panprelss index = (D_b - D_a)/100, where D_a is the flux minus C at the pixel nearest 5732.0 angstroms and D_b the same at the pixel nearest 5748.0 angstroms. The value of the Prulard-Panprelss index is -0.01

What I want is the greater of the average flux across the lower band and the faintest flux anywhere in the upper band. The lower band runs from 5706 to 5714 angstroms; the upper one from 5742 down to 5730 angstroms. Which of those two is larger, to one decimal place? 20.0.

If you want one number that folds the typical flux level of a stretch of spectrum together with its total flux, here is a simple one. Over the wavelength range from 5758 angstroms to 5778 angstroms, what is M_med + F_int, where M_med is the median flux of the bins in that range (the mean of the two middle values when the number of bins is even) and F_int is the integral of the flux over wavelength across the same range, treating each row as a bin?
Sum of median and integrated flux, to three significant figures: 437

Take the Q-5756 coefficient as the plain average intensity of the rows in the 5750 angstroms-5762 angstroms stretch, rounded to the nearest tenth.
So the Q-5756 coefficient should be 19.2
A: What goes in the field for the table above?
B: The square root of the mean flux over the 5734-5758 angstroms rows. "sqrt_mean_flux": 4.50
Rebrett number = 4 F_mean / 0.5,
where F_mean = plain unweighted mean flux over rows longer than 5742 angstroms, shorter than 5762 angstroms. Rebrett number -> 161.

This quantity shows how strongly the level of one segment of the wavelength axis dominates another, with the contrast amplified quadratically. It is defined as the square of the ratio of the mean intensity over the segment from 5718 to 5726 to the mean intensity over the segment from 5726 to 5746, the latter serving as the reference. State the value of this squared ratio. 0.81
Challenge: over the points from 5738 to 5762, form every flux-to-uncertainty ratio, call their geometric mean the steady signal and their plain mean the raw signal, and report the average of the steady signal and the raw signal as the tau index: 11.6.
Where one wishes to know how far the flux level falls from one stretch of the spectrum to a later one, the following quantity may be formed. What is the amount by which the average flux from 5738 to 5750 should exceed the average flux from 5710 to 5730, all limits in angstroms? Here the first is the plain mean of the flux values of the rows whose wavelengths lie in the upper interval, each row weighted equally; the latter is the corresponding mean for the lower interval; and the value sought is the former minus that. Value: 1.8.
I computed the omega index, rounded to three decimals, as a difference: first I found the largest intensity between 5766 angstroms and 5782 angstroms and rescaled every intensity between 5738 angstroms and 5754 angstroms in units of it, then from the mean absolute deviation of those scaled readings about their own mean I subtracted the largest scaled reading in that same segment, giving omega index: -0.954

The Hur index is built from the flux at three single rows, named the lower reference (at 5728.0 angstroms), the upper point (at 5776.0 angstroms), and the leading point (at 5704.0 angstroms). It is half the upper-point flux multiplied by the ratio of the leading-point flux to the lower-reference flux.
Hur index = 12.1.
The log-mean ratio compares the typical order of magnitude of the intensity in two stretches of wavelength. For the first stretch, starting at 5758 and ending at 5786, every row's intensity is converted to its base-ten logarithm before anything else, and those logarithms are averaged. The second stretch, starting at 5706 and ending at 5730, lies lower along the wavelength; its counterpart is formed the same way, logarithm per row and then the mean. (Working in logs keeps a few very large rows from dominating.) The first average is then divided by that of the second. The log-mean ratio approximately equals 1.03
